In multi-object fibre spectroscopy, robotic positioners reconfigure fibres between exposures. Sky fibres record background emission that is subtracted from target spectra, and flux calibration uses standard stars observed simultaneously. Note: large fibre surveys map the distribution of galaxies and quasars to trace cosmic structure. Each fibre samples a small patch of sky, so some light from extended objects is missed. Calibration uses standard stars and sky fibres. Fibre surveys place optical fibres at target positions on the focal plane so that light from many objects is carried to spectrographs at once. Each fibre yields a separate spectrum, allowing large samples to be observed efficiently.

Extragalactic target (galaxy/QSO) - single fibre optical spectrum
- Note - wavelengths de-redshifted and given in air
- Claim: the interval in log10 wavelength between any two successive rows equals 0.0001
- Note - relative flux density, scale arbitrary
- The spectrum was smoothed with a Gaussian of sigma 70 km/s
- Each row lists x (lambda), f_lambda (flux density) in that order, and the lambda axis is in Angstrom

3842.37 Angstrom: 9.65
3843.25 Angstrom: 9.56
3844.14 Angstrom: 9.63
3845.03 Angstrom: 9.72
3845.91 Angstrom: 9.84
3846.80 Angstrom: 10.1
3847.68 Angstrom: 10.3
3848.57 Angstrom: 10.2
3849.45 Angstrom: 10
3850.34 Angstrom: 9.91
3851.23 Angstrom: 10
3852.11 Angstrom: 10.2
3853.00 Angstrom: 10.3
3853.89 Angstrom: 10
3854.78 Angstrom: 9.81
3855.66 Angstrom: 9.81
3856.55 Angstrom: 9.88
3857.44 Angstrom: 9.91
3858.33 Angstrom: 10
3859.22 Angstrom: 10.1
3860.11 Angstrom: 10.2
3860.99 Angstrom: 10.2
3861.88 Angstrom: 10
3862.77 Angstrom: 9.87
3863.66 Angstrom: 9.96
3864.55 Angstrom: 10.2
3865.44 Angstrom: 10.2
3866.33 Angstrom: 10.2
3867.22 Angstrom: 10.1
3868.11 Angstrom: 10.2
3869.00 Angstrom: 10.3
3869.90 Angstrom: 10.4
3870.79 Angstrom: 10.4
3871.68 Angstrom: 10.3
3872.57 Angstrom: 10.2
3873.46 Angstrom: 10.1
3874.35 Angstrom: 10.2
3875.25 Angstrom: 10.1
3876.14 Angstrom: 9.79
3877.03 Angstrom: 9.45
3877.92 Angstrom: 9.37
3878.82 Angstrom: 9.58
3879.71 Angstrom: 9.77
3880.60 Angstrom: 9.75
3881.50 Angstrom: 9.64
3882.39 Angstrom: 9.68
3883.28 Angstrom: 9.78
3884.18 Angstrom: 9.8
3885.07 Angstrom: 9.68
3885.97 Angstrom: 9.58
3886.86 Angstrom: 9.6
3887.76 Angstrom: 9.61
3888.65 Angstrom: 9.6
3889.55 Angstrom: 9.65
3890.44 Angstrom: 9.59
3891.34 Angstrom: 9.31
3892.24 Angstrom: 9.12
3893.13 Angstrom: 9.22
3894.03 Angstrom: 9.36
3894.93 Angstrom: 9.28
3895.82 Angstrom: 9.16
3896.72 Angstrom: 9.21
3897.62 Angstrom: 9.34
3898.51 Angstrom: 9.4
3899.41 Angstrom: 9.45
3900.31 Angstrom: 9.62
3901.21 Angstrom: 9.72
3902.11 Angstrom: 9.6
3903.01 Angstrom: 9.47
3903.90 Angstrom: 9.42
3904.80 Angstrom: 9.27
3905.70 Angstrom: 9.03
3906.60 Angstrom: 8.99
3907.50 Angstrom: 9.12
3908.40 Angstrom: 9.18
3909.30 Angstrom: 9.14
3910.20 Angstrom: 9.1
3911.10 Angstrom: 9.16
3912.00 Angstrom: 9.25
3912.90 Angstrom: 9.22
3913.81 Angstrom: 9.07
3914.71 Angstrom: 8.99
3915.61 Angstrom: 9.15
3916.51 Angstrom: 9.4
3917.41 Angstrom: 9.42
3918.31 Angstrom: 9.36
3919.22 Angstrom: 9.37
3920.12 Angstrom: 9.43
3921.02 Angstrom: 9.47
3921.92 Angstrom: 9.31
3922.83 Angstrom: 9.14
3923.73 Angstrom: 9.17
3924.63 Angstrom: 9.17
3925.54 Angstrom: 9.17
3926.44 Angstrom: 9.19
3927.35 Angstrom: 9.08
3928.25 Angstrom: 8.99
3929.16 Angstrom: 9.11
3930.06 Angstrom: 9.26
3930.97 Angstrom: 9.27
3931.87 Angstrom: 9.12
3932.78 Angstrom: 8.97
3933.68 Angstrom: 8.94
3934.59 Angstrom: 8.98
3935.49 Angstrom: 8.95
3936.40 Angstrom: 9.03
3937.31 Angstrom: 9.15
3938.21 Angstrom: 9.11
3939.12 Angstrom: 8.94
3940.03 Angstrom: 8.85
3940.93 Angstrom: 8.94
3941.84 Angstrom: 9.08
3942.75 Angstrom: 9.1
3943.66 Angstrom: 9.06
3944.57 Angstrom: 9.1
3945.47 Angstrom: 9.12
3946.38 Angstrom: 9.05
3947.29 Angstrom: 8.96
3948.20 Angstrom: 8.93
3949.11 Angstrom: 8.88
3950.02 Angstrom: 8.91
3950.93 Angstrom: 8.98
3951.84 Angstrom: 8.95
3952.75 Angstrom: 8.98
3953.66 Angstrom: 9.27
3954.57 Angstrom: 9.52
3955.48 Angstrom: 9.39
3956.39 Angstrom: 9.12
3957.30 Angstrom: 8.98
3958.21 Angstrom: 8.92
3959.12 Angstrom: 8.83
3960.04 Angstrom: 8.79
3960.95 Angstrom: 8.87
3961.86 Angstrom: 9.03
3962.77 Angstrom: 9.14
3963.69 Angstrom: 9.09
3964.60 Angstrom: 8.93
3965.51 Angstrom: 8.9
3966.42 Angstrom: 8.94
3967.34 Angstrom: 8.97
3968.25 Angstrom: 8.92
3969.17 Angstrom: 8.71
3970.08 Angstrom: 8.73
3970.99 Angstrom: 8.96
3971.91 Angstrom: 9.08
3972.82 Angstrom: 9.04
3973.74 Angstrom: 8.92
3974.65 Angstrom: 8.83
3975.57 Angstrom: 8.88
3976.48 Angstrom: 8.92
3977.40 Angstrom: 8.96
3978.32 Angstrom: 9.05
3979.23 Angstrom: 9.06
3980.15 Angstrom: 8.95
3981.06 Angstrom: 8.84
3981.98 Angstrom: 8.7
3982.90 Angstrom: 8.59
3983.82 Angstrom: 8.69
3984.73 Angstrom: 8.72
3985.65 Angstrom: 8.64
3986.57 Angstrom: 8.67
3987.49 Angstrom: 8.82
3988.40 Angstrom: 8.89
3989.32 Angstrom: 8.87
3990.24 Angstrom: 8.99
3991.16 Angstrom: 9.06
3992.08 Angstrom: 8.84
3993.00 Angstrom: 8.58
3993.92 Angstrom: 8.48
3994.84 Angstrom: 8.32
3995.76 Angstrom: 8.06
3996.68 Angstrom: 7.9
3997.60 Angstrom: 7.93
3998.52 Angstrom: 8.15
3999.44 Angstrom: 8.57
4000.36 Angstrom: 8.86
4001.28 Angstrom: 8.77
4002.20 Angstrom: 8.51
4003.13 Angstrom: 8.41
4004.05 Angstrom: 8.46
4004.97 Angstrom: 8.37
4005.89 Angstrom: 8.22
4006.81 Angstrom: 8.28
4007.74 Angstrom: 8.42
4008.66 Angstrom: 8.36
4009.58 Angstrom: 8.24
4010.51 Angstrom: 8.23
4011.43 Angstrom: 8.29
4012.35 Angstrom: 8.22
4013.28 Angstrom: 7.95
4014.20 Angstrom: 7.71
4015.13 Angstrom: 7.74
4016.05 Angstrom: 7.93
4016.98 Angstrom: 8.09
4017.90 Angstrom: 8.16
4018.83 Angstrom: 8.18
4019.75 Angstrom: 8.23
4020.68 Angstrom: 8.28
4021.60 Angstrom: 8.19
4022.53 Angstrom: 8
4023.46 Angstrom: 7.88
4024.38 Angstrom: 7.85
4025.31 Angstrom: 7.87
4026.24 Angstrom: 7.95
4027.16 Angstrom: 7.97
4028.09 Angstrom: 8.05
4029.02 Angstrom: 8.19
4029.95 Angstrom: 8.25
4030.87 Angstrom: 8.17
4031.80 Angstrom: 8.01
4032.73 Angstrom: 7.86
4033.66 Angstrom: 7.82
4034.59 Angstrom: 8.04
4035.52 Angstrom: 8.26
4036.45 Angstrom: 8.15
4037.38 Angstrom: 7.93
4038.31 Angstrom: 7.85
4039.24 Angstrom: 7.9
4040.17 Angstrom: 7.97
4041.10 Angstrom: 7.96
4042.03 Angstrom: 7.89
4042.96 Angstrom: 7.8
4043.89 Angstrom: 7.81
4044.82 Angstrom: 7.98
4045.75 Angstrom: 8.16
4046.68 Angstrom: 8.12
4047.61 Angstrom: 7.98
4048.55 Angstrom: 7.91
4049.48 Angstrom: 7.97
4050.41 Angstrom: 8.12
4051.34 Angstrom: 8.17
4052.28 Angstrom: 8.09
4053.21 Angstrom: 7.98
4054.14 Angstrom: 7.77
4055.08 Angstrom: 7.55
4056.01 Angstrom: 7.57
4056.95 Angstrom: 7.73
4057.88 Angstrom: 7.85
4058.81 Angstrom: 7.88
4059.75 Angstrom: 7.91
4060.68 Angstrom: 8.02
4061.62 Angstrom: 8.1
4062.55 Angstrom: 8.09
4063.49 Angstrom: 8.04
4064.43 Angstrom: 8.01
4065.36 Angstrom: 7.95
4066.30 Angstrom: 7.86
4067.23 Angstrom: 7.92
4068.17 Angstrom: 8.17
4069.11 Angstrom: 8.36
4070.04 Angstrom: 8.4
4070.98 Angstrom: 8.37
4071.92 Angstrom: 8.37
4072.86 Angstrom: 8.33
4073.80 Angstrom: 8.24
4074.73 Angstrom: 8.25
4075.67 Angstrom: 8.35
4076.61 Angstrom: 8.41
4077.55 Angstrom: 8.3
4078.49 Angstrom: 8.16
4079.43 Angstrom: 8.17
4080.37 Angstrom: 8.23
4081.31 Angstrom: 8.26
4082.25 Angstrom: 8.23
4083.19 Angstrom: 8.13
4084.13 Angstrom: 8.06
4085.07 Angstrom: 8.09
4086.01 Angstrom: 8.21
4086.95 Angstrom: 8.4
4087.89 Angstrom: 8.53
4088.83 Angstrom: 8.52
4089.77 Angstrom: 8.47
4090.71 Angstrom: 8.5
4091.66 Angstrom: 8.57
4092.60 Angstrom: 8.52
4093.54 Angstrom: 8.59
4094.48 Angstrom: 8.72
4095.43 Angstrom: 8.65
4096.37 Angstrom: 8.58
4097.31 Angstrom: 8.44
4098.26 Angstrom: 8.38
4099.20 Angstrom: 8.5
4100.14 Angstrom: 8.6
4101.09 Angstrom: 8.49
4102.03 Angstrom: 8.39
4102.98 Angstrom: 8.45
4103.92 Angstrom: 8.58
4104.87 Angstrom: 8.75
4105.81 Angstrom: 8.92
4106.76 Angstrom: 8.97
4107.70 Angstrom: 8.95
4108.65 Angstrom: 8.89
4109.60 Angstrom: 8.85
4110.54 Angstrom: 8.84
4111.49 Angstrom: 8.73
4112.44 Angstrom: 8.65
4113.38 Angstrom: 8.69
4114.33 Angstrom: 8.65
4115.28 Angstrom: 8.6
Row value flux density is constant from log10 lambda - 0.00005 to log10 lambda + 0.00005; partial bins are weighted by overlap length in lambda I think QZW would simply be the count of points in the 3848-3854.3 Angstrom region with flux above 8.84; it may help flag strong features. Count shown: 7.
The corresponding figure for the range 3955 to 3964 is 8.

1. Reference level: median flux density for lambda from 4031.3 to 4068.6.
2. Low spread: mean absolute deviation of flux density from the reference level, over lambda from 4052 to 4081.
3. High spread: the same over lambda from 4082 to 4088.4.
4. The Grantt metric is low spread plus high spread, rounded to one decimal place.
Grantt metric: 0.5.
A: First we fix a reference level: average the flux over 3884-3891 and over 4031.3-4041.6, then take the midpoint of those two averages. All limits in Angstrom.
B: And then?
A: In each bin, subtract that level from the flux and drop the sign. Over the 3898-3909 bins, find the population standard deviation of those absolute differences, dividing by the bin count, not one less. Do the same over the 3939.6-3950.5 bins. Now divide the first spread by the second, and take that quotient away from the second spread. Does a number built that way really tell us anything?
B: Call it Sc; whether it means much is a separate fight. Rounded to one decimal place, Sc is -2.4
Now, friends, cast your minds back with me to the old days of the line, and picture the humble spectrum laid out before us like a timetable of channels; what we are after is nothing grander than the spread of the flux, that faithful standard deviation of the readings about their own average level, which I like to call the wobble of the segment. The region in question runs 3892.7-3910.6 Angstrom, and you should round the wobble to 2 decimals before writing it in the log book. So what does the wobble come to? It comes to 0.20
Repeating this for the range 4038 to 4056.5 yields 0.17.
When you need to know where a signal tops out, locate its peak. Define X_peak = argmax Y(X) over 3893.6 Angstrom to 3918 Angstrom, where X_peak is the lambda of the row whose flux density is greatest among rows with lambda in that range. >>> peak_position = 3901.21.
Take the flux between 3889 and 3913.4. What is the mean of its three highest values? 9.7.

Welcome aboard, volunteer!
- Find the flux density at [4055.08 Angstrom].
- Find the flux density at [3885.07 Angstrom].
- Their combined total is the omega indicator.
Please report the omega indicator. 17.2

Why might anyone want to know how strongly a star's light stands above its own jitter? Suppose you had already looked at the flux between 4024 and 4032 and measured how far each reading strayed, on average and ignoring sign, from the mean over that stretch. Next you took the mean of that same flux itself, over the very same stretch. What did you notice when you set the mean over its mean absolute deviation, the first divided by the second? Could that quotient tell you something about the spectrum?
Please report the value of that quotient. 69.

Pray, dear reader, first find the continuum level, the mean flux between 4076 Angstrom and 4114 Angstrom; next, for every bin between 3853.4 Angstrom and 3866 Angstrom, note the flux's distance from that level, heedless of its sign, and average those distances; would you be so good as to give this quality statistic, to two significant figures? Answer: 1.5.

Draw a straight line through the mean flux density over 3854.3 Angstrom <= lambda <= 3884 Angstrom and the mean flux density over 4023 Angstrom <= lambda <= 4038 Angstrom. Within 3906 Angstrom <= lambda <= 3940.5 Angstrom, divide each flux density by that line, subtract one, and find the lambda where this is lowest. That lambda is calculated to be 3906.60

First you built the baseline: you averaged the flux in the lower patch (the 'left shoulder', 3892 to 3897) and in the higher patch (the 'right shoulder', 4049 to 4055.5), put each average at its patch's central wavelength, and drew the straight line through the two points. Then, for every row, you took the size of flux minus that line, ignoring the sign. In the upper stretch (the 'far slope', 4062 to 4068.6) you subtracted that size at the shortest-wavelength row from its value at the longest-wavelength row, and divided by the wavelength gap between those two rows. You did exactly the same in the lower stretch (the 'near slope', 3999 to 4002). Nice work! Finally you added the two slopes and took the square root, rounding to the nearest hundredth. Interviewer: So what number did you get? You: 0.37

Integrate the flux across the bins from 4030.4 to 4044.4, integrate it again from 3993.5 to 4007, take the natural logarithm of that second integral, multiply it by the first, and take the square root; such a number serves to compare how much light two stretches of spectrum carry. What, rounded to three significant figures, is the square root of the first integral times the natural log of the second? 23.0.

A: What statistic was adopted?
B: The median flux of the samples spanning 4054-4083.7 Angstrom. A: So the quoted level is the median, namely 8.1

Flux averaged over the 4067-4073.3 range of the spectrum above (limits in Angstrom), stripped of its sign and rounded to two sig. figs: 8.3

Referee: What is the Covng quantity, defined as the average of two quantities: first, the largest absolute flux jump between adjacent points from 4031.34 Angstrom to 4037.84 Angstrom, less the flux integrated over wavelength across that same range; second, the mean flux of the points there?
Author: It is -21.9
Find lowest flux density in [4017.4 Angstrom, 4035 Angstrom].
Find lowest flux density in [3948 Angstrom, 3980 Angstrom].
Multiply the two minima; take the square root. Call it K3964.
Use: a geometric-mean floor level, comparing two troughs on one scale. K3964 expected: 8.25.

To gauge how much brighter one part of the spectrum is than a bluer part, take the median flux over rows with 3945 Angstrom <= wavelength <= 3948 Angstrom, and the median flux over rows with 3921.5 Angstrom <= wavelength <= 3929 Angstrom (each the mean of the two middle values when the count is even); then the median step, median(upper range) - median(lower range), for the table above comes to -0.12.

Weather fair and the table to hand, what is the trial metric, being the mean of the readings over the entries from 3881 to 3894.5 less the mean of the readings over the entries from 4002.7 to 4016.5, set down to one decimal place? 1.4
